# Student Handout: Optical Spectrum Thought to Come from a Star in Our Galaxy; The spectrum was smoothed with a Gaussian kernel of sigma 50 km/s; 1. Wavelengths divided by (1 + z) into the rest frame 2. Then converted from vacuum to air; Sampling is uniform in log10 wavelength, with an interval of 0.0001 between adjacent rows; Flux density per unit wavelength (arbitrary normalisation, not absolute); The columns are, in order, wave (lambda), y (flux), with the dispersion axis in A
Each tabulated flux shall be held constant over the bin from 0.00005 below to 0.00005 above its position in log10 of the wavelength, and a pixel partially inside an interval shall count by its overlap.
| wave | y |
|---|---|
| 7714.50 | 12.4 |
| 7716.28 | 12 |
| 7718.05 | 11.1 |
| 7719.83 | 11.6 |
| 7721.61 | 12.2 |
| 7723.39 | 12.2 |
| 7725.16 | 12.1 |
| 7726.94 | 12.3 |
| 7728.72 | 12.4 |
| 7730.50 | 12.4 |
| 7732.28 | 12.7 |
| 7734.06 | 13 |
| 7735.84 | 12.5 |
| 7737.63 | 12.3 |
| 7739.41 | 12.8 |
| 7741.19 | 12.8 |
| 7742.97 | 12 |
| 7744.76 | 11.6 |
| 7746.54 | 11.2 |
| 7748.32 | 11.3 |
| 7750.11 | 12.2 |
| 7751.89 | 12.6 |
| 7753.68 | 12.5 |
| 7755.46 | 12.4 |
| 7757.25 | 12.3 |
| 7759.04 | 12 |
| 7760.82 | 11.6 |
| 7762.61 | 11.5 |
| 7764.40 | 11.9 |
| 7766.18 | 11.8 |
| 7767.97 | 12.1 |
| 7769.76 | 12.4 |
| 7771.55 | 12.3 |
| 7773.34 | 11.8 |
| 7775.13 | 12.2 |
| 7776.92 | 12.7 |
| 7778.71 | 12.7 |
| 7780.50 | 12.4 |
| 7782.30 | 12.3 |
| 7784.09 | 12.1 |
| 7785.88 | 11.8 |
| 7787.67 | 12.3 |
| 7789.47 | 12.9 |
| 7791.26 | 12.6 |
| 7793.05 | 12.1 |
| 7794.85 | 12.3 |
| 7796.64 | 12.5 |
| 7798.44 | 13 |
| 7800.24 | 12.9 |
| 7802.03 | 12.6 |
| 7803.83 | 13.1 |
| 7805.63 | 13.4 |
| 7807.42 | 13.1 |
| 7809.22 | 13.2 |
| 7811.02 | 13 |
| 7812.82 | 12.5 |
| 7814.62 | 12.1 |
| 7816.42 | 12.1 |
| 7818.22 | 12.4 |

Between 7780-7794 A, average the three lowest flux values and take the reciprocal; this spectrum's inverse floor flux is 0.083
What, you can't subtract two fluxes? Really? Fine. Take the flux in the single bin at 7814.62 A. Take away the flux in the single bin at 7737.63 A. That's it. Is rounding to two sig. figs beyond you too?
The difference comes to -0.20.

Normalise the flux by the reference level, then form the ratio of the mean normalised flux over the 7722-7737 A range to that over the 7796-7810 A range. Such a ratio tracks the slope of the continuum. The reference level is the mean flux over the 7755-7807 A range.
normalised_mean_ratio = 0.96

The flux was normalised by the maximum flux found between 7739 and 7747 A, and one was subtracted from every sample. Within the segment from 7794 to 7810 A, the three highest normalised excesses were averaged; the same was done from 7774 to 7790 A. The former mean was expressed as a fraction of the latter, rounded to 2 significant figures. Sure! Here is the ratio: -13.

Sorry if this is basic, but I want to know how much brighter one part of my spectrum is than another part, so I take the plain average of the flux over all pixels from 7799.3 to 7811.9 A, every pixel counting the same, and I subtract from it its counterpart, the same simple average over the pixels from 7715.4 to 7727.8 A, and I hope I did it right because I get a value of 1.1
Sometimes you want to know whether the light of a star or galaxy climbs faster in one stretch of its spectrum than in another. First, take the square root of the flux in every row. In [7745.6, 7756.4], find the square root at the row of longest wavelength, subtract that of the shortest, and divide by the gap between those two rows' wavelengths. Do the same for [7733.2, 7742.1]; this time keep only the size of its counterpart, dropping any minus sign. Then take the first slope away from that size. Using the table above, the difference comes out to -0.016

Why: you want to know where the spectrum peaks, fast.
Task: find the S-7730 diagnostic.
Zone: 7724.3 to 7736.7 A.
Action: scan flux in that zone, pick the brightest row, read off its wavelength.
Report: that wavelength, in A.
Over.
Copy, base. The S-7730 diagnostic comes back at 7734.06 A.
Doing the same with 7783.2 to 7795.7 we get 7789.47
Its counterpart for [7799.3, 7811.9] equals 7805.63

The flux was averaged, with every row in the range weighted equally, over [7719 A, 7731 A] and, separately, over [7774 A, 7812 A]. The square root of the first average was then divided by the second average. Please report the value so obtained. 0.276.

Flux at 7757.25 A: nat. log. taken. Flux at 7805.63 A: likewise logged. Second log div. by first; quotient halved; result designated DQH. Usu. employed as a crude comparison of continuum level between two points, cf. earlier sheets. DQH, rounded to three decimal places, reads 0.517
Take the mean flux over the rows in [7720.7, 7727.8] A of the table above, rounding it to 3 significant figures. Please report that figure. 12.2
